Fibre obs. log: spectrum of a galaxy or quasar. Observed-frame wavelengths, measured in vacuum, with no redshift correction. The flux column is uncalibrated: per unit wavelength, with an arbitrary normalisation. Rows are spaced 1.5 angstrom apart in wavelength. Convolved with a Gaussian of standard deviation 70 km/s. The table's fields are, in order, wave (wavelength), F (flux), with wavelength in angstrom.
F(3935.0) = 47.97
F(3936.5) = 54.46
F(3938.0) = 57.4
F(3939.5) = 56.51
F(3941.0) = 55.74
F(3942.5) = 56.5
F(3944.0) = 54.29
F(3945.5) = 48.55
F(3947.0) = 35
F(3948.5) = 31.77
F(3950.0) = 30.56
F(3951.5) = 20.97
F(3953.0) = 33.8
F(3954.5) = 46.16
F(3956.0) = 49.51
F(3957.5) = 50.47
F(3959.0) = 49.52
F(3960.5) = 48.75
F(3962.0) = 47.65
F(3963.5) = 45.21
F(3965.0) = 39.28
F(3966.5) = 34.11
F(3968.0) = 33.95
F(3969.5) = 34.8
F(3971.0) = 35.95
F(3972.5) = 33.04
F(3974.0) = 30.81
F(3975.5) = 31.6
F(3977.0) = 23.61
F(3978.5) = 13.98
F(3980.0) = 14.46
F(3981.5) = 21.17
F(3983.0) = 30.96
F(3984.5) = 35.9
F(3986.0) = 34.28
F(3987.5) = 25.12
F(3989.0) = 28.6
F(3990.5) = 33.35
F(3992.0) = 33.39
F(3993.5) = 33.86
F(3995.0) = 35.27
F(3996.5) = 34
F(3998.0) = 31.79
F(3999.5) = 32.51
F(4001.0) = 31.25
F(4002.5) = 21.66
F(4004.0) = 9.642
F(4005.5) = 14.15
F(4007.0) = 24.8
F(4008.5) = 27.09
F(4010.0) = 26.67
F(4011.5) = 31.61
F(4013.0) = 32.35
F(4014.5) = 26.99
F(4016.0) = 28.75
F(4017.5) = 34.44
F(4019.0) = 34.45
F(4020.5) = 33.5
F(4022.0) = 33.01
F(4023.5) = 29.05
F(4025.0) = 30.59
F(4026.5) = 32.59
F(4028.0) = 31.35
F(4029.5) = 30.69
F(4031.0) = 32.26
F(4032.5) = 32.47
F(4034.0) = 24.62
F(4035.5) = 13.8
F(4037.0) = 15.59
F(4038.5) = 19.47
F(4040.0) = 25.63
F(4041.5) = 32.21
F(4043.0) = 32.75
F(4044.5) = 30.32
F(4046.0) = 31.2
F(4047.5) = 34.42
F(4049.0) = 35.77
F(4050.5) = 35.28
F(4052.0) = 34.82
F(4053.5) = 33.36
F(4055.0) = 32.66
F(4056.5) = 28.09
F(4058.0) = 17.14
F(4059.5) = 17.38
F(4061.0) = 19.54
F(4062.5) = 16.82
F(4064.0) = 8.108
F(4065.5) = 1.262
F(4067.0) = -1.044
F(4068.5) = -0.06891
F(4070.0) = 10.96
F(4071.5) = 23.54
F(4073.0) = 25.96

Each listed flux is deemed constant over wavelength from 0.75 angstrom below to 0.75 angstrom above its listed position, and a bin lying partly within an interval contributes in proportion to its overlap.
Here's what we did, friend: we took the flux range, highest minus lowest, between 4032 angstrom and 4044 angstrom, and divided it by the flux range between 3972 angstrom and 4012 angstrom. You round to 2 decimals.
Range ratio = 0.72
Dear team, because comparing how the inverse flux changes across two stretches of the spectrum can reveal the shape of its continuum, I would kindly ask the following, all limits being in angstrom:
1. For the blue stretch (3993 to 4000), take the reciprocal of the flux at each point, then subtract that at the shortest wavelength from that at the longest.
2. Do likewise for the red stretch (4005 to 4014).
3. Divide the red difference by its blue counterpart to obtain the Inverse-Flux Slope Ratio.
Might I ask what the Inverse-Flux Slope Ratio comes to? -32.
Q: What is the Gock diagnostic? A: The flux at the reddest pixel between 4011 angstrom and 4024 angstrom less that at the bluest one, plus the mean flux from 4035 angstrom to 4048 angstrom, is 24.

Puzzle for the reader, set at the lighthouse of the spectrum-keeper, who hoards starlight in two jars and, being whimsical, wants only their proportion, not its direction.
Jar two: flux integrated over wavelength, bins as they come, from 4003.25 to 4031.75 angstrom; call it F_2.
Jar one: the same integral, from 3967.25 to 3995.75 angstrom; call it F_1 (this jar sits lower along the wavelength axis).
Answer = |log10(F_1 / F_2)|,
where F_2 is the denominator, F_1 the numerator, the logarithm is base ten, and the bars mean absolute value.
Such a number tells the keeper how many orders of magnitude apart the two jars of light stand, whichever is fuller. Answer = 0.016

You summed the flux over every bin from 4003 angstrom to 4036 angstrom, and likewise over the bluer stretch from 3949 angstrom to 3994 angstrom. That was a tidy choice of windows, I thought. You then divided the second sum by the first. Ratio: 1.7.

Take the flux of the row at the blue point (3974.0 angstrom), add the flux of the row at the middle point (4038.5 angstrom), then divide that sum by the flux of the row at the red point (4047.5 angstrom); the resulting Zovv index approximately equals 1.5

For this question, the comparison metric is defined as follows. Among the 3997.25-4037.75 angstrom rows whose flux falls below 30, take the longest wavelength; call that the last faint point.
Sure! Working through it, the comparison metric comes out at 4037.0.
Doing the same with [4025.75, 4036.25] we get 4035.5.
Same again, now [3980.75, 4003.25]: 4002.5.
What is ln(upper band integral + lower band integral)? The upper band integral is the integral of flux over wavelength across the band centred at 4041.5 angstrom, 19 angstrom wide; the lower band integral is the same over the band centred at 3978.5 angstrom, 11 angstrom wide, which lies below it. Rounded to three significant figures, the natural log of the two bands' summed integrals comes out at 6.68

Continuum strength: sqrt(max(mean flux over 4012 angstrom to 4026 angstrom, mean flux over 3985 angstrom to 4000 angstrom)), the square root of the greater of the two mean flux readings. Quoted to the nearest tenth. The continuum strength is 5.7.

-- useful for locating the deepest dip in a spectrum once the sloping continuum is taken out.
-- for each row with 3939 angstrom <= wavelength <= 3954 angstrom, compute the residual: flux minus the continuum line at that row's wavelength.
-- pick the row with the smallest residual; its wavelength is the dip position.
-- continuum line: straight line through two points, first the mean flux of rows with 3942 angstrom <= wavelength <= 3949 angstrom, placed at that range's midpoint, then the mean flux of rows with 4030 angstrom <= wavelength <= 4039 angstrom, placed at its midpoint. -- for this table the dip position 3951.5 angstrom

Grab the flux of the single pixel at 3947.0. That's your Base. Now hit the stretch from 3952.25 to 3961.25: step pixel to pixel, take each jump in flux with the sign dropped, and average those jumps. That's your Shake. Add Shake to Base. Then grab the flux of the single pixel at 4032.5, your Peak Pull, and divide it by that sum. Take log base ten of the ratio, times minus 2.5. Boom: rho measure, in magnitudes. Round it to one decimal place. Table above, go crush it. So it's 0.2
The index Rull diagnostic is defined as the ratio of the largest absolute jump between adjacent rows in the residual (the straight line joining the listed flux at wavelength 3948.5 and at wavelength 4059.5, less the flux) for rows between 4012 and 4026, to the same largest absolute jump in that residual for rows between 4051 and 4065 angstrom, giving 0.55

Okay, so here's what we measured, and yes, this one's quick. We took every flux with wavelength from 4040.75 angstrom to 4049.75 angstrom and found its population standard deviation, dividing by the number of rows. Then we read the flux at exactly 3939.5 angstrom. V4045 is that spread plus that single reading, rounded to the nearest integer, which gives 58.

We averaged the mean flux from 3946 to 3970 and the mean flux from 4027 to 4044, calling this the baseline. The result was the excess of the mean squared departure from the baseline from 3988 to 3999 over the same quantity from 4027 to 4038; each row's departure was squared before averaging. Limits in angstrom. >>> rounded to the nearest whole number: -103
